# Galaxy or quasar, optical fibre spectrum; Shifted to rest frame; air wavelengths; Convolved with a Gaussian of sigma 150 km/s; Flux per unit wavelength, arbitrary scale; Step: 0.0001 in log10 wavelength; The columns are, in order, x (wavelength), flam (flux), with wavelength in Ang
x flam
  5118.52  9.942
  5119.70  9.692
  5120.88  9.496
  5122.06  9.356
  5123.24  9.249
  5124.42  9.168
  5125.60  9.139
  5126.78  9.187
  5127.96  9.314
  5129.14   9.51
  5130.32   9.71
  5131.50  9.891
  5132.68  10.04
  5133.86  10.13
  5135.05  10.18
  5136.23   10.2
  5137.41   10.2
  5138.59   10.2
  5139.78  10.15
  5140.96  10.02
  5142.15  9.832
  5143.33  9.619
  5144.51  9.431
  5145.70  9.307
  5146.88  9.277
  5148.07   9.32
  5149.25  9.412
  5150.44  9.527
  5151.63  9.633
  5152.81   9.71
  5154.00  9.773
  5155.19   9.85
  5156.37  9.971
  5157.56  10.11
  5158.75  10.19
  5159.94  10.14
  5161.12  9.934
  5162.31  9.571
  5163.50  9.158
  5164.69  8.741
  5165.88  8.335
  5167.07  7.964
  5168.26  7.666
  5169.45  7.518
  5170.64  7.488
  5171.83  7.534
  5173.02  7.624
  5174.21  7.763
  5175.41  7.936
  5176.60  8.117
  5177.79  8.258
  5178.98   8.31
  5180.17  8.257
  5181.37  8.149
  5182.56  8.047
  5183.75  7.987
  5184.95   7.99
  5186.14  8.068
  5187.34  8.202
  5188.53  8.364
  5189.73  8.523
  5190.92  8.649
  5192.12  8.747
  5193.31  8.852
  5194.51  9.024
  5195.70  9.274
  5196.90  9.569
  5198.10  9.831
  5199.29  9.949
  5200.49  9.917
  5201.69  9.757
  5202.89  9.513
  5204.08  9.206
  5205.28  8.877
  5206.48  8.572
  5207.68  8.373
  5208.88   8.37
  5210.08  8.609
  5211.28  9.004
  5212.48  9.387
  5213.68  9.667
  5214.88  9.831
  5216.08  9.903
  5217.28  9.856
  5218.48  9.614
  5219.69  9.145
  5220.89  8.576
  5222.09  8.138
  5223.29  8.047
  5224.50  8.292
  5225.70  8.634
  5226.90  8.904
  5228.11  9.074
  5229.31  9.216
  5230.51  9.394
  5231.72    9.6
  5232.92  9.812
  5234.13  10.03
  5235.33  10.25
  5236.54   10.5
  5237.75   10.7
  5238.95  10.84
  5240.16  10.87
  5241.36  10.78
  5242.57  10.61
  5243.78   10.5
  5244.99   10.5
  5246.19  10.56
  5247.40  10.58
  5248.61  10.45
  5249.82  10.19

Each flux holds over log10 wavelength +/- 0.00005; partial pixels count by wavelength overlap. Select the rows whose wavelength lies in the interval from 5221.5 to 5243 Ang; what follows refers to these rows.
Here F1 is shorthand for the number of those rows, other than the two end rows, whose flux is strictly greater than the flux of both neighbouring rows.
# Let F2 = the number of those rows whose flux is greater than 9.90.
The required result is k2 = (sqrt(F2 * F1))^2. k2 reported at 8.0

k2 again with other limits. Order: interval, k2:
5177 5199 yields 0.0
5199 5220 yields 3.0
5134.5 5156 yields 0.0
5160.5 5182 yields 1.0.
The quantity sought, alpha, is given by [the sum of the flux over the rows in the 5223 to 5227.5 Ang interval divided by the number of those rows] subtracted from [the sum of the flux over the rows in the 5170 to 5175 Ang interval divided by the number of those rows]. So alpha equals -0.9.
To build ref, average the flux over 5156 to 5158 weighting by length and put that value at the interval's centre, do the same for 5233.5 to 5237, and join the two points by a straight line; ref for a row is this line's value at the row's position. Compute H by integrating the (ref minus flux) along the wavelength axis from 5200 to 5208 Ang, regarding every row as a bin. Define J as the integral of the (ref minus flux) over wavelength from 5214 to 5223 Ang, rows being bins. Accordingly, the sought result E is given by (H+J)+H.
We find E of 24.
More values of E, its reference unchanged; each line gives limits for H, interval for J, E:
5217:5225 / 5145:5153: 27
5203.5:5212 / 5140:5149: 28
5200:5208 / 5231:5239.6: 15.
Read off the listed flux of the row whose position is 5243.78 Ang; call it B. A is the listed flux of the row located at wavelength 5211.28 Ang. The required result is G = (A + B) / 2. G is 9.8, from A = 9.004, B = 10.5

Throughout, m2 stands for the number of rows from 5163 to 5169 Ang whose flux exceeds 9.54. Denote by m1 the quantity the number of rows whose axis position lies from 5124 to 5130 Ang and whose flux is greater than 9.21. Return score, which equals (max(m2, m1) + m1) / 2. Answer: 2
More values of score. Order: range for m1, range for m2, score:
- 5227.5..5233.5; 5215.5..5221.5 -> 4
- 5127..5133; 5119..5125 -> 5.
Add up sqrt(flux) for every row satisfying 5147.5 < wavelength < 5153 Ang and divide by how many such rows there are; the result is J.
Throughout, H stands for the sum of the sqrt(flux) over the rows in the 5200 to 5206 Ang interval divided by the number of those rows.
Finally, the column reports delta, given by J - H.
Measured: 0.01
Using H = 3.07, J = 3.09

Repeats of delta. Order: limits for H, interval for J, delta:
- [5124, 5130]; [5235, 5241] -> 0.22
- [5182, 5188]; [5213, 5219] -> 0.29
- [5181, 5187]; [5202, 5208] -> 0.15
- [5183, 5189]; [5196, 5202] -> 0.28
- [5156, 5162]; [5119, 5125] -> -0.11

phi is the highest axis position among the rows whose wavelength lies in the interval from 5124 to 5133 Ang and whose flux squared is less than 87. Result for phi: 5127.96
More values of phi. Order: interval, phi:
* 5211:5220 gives 5219.69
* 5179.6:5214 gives 5211.28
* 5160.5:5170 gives 5169.45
